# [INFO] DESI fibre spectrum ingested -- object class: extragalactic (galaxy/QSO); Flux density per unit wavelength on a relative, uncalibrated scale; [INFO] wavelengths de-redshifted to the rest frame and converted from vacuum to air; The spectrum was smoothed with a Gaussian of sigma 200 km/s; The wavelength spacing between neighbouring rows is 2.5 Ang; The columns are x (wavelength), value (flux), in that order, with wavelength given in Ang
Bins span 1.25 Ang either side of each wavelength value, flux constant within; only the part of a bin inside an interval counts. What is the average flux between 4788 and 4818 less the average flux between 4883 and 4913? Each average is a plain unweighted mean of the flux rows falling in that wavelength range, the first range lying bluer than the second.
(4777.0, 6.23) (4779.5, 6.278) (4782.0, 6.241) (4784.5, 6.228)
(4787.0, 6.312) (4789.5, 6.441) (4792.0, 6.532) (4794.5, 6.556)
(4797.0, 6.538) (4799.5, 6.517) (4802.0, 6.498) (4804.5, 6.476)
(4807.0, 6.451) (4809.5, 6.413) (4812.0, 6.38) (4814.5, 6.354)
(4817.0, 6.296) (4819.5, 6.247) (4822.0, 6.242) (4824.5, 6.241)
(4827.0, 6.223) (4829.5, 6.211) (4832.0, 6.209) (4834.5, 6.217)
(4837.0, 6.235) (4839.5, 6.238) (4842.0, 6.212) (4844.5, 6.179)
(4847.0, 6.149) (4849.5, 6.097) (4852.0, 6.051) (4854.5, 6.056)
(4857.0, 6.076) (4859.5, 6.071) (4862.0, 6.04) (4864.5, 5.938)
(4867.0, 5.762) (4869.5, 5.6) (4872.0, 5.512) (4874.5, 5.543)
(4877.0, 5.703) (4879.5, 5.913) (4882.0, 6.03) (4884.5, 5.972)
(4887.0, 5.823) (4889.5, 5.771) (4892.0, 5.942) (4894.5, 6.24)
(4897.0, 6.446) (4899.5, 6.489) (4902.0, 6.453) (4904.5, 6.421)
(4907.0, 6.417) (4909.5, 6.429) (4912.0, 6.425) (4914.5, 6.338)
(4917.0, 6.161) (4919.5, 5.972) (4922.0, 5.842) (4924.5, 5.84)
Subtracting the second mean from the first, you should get 0.22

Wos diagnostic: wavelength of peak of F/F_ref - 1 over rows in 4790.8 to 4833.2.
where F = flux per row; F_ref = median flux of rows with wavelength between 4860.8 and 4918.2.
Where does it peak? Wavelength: 4794.5 Ang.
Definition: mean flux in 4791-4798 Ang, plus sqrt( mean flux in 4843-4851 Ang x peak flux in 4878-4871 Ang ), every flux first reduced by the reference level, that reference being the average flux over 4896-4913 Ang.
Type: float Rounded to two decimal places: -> 0.57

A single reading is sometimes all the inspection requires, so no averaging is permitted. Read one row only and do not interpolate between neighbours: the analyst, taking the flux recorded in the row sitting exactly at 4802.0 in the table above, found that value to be 6.498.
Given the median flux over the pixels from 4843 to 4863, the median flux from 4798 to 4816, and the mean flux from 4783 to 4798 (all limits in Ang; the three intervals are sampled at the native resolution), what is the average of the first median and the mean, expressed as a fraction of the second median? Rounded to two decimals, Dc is 0.97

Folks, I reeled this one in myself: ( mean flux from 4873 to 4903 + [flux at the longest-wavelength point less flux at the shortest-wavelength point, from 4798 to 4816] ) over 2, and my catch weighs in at 2.93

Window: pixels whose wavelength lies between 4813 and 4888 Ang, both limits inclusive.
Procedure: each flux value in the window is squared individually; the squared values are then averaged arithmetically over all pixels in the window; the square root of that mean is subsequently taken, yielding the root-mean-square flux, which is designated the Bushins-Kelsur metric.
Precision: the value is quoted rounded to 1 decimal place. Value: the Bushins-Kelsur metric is 6.1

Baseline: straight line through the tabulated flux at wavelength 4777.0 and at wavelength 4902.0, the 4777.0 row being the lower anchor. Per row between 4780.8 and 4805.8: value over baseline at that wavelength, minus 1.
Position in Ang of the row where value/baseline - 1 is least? 4784.5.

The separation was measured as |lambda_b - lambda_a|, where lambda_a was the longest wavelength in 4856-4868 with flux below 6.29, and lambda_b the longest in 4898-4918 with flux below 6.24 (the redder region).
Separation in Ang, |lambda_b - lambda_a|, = 50.0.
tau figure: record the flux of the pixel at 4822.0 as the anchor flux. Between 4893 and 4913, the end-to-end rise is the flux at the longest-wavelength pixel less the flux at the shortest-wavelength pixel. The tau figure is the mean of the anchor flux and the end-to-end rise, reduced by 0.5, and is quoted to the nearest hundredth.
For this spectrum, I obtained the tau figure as 2.71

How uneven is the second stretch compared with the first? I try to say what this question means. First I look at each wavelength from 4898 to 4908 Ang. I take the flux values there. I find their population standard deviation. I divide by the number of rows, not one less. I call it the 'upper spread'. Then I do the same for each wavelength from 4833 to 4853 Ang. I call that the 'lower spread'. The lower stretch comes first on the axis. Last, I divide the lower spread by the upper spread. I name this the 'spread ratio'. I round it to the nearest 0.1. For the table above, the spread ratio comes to 2.2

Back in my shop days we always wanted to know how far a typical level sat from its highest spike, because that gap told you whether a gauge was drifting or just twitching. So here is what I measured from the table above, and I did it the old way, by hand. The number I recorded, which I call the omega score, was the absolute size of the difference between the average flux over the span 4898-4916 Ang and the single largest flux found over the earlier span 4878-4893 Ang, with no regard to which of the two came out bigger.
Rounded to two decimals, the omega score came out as 0.39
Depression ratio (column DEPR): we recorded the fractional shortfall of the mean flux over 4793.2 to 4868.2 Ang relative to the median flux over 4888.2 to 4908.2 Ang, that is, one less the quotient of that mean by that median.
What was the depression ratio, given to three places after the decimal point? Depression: 0.028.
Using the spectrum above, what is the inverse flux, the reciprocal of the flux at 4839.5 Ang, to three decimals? 0.160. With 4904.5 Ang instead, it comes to 0.156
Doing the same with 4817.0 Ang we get 0.159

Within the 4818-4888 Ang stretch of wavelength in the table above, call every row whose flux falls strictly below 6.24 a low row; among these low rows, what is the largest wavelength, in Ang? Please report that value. 4887.0 Ang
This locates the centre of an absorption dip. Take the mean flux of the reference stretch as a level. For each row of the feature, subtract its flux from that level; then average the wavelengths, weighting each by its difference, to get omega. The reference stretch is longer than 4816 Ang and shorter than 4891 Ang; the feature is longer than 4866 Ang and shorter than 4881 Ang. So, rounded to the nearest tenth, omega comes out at 4872.6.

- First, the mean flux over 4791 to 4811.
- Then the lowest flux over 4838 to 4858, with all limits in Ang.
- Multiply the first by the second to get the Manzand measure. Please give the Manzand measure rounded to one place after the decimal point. 39.3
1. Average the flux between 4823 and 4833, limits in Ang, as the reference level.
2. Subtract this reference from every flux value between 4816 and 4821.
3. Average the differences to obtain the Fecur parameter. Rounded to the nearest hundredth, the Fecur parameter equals 0.05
